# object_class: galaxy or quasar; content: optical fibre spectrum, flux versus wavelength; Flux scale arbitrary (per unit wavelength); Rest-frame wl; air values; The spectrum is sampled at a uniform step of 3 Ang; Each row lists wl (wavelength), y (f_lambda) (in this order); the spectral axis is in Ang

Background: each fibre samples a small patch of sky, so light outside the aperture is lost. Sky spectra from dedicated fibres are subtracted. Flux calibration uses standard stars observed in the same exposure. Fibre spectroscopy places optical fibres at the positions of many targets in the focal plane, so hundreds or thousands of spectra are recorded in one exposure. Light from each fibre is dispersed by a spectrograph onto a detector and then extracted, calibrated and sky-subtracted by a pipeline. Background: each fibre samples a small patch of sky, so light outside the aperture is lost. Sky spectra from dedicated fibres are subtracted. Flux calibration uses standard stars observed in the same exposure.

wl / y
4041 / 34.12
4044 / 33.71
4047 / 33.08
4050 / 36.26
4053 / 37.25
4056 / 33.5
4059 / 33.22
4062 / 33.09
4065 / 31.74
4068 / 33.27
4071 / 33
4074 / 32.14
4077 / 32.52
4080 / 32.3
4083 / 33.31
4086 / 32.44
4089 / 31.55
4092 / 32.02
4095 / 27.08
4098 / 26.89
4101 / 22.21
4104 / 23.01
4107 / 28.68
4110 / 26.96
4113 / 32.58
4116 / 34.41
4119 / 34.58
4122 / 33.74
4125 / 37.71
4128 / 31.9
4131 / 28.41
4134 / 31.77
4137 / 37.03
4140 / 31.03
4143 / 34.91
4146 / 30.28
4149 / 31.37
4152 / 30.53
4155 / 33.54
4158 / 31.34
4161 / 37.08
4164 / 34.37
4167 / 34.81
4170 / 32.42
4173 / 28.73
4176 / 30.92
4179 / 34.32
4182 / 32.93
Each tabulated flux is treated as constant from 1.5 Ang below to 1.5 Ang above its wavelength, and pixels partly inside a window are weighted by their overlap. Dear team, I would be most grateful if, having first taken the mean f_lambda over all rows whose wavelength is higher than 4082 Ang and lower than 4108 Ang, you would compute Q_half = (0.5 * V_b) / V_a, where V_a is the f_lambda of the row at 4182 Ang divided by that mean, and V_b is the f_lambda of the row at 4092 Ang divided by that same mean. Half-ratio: 0.49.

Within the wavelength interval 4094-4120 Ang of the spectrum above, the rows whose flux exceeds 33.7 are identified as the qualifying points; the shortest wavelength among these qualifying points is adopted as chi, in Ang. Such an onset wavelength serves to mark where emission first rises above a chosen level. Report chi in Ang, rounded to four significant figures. 4116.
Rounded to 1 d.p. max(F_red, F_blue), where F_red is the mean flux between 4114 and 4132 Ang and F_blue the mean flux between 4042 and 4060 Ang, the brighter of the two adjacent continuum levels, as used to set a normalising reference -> 34.5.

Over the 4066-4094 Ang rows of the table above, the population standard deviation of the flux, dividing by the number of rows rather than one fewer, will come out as 0.6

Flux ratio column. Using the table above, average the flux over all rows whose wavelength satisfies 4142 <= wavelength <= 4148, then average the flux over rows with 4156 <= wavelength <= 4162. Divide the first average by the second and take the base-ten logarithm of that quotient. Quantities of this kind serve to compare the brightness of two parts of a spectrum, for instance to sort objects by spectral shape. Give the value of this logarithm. -0.021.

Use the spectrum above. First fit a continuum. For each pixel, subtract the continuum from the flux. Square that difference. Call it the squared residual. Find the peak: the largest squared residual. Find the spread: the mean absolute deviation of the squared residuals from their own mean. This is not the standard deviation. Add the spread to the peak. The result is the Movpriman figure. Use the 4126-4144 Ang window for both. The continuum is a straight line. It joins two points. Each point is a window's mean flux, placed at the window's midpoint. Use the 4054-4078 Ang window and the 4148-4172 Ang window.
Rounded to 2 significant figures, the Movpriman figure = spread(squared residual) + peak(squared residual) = 29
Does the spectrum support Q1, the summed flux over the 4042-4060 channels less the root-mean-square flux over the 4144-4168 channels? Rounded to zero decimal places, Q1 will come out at 174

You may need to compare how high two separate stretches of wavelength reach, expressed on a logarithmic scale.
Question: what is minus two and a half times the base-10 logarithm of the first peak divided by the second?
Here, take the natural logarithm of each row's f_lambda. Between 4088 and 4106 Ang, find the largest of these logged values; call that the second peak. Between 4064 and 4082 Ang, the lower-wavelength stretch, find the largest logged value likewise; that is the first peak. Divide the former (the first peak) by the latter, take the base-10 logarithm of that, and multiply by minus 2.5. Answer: -0.012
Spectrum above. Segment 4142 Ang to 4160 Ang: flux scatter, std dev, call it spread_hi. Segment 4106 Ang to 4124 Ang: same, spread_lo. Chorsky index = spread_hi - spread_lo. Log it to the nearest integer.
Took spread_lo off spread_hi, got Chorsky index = -1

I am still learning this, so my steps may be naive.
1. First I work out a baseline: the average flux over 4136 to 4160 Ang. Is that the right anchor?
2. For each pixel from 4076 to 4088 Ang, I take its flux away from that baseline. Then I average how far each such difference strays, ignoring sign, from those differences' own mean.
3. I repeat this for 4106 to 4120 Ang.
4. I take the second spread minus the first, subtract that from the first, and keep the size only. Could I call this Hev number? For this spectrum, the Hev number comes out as 2.2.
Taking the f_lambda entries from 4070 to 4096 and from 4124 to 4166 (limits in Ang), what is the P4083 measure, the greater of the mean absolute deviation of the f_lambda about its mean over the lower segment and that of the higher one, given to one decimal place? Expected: 2.4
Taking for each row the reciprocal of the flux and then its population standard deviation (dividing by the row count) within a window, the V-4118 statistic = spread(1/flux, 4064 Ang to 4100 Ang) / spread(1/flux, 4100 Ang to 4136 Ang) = 0.43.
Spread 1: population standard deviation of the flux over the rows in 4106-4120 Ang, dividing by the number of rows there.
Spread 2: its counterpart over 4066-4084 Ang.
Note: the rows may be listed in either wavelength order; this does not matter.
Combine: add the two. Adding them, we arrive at 3.5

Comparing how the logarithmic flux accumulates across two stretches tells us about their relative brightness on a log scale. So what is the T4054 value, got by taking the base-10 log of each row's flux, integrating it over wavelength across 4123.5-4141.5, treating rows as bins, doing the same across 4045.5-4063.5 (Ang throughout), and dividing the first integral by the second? 0.99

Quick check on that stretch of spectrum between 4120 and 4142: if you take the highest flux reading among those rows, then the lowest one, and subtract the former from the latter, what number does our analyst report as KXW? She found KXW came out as -9.3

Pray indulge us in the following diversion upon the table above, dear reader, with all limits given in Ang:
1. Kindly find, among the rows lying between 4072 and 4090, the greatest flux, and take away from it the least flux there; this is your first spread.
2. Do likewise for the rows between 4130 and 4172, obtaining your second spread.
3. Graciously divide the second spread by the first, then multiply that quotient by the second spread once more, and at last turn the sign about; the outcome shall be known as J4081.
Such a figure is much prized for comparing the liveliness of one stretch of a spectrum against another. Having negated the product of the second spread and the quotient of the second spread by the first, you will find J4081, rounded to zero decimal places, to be -43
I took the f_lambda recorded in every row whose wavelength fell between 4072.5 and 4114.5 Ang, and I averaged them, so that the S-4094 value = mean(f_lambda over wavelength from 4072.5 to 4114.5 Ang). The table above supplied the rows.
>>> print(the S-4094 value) 29.5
